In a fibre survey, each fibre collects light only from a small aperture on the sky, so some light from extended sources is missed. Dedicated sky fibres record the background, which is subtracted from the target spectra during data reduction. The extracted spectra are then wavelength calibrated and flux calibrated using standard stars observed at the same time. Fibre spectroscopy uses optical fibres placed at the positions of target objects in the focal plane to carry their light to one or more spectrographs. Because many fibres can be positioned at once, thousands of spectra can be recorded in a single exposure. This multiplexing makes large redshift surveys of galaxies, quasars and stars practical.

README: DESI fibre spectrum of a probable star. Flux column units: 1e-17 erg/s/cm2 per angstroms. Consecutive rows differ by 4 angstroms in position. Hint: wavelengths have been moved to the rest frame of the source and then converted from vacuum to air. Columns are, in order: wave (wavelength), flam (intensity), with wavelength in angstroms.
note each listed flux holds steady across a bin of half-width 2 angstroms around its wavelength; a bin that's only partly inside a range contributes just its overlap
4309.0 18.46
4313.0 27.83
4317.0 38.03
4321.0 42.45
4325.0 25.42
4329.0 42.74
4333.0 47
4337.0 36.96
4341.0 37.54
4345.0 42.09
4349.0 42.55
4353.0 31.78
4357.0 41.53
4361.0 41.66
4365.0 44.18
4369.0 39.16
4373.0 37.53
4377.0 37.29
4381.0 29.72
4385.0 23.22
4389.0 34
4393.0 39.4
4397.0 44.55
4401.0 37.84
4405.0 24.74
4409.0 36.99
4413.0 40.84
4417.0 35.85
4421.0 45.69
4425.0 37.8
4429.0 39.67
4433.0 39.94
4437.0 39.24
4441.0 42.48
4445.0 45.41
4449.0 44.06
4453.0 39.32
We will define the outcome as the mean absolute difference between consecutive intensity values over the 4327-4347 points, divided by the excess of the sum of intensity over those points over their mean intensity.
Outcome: 0.029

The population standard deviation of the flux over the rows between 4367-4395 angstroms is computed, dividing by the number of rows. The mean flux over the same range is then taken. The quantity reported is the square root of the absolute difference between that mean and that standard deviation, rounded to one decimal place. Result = 5.4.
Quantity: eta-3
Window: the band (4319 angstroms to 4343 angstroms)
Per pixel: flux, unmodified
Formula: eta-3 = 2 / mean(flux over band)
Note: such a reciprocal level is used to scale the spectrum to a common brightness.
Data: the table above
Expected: 0.052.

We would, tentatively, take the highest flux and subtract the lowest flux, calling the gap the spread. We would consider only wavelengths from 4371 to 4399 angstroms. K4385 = 21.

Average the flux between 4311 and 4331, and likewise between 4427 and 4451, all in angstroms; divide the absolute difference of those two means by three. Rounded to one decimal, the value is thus 2.2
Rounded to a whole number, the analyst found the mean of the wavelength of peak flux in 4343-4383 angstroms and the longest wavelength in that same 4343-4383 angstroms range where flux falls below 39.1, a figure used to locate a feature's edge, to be 4373 angstroms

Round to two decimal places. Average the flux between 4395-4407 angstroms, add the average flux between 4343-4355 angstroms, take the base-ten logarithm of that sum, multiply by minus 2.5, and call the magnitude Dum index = -4.68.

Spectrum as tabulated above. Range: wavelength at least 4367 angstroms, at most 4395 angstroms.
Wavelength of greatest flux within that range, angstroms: 4393.0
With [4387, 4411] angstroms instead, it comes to 4397.0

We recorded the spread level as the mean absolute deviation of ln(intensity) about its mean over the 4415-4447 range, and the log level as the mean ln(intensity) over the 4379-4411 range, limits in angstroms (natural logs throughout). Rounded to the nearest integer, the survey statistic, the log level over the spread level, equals 51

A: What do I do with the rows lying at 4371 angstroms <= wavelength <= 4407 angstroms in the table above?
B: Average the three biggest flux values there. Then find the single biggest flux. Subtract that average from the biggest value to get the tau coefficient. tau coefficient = 4.0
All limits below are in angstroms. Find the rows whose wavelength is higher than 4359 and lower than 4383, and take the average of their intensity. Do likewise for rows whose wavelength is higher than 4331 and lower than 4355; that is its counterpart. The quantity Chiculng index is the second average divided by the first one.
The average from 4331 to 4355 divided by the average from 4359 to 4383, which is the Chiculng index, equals 1.04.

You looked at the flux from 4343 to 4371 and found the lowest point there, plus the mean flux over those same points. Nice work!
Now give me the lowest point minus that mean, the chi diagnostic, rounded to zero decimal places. -9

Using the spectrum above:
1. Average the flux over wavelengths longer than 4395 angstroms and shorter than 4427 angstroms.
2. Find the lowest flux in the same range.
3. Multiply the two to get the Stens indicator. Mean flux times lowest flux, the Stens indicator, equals 941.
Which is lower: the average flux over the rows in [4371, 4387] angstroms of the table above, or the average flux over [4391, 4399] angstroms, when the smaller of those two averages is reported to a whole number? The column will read 32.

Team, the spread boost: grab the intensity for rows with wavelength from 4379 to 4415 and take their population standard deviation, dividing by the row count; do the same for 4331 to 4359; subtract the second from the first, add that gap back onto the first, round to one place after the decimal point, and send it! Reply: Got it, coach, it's 9.2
